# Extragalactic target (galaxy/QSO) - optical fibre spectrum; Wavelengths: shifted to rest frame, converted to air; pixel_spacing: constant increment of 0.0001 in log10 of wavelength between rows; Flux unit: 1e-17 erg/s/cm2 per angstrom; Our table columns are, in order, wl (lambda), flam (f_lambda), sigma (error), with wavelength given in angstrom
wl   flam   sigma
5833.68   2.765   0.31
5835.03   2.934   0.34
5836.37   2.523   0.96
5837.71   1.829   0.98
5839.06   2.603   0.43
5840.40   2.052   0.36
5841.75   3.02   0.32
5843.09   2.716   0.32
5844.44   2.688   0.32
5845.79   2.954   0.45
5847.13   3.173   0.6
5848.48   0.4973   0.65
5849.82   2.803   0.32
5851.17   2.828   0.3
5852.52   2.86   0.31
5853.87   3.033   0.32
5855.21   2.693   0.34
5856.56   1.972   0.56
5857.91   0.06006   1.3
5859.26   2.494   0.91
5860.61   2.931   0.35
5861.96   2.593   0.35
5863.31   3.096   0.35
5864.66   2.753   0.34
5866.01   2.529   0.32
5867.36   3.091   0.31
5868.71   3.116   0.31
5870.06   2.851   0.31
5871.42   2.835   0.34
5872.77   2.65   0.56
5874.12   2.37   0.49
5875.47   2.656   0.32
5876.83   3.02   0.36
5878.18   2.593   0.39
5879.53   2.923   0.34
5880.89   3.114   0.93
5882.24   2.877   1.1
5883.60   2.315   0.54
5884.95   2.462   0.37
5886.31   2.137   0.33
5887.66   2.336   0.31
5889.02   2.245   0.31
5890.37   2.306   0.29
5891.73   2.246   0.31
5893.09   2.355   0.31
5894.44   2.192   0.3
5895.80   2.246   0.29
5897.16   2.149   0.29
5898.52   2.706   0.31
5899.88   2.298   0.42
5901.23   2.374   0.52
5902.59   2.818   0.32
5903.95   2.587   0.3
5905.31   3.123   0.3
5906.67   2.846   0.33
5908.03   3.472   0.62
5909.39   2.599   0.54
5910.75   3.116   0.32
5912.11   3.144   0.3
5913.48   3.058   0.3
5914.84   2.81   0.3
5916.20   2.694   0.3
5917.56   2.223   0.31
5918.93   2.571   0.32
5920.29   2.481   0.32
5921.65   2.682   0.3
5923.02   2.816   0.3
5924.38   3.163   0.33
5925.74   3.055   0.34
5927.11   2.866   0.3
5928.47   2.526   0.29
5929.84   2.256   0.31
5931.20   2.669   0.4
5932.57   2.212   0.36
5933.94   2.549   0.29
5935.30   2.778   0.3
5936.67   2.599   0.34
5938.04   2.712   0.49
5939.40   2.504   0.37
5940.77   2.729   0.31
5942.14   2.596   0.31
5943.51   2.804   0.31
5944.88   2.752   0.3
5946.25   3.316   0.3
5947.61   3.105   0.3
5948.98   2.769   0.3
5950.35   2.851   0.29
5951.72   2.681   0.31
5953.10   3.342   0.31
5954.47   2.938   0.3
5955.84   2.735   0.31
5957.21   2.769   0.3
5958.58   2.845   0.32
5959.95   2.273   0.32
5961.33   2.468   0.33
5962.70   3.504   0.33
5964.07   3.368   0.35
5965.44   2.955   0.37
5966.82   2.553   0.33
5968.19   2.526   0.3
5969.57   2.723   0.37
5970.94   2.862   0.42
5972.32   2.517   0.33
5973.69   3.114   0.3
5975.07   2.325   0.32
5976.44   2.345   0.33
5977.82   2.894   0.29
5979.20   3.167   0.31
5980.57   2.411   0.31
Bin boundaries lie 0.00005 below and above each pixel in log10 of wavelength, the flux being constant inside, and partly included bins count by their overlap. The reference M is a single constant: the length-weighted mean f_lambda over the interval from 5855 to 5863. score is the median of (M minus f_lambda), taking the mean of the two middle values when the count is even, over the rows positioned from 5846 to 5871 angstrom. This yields -0.68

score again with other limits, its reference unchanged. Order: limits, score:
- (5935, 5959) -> -0.64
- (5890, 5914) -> -0.46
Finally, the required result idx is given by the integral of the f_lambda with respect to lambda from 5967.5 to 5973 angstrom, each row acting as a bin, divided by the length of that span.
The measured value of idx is 2.66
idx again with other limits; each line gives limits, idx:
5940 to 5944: 2.70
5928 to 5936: 2.50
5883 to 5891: 2.30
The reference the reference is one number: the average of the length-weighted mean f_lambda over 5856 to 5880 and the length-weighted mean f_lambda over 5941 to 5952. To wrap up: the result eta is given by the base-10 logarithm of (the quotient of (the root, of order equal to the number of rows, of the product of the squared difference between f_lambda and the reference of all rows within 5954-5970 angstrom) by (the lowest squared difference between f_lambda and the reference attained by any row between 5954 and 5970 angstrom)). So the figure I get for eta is 4.8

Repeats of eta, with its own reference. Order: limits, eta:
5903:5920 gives 1.7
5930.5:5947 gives 2.3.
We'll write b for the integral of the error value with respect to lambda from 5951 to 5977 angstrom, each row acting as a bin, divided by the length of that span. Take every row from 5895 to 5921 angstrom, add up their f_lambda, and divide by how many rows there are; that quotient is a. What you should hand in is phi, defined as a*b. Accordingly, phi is 0.89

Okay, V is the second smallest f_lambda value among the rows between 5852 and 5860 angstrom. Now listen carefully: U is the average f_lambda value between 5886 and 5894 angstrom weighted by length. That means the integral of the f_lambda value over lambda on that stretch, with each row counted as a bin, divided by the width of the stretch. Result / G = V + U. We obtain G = 4.2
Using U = 2.277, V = 1.972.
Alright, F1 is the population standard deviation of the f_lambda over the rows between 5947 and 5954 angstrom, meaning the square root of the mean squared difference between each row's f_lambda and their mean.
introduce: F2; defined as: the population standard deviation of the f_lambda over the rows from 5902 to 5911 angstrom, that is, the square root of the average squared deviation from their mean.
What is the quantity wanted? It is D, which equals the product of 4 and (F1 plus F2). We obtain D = 2.2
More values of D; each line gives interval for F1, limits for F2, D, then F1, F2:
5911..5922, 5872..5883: 2.1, 0.280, 0.23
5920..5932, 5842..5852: 4.4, 0.269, 0.84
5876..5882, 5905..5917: 1.8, 0.196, 0.26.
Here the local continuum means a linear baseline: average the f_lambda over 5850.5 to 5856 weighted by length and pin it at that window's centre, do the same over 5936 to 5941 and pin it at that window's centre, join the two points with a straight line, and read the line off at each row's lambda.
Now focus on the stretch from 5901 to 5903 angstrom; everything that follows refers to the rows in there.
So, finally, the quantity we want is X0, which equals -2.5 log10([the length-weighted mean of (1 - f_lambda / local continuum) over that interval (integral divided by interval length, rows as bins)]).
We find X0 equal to 3.6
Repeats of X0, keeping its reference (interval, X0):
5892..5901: 2.1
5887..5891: 2.0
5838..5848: 2.9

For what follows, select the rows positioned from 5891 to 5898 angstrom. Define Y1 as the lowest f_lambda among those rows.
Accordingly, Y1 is 2.149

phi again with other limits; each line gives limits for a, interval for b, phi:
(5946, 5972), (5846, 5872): 1.30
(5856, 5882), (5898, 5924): 0.93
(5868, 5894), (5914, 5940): 0.86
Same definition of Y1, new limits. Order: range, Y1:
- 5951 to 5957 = 2.681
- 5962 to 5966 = 2.955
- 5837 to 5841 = 1.829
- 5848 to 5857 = 0.4973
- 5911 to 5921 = 2.223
